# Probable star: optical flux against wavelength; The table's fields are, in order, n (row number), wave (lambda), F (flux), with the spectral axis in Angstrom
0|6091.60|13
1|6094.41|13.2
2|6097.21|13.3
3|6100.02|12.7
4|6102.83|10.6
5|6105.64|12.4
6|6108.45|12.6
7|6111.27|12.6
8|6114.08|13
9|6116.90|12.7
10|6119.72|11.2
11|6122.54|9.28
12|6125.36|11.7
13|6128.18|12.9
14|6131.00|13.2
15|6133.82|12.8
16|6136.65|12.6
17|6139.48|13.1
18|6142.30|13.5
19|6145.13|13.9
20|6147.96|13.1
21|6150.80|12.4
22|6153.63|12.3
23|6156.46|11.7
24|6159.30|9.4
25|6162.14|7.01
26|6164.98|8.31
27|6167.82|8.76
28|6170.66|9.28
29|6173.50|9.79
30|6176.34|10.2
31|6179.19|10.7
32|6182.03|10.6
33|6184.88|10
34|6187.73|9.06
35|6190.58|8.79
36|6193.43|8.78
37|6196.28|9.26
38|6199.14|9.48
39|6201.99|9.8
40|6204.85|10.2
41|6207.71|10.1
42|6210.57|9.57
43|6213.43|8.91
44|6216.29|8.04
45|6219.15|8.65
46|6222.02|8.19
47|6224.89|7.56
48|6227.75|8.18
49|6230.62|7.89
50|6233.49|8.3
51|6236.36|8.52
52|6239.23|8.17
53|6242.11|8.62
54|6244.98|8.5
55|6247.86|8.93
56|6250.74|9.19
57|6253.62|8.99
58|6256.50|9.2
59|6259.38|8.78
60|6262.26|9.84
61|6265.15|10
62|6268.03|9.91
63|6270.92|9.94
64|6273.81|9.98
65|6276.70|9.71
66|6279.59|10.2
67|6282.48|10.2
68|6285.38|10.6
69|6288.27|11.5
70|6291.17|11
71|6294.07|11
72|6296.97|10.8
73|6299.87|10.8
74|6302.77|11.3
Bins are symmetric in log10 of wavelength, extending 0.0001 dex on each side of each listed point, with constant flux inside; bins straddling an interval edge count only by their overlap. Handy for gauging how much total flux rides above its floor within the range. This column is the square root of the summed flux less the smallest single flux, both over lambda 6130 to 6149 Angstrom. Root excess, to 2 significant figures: 8.9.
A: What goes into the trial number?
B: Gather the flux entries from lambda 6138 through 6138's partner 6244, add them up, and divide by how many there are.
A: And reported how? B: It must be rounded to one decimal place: 9.7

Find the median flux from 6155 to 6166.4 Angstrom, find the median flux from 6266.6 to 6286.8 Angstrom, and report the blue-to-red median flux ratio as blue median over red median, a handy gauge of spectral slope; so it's 0.89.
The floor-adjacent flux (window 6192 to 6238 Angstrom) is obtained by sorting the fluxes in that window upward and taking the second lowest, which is 7.89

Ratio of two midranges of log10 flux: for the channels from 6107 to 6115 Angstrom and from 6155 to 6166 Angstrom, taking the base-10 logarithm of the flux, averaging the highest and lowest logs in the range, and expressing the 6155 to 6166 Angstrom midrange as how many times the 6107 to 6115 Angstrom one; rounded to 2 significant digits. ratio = 0.86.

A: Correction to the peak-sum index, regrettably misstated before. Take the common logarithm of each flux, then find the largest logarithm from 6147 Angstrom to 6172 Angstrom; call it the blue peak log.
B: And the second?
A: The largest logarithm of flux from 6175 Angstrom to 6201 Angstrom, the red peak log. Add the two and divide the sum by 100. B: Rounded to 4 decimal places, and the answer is 0.0215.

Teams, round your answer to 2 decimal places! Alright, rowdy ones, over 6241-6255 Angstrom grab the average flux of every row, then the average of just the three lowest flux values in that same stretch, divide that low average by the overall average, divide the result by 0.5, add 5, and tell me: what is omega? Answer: 6.96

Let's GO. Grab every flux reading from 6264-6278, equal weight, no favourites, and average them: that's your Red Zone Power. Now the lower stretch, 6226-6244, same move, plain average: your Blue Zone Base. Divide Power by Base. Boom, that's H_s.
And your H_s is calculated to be 1.2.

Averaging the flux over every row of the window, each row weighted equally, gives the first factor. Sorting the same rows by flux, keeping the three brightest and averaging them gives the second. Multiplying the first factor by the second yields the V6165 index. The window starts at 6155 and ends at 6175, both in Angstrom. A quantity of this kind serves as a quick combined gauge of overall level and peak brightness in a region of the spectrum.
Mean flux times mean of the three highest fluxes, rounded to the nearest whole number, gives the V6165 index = 95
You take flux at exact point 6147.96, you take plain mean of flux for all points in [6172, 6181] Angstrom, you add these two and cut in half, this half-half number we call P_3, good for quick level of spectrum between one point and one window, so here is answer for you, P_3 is 11.7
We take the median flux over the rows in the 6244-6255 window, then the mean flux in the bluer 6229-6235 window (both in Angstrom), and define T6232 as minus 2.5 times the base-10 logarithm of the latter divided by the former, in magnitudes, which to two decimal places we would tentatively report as 0.11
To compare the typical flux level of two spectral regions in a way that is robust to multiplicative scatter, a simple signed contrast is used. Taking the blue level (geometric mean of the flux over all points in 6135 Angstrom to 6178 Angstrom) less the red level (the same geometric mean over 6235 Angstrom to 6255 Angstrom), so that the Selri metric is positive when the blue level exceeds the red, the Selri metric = 2.11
